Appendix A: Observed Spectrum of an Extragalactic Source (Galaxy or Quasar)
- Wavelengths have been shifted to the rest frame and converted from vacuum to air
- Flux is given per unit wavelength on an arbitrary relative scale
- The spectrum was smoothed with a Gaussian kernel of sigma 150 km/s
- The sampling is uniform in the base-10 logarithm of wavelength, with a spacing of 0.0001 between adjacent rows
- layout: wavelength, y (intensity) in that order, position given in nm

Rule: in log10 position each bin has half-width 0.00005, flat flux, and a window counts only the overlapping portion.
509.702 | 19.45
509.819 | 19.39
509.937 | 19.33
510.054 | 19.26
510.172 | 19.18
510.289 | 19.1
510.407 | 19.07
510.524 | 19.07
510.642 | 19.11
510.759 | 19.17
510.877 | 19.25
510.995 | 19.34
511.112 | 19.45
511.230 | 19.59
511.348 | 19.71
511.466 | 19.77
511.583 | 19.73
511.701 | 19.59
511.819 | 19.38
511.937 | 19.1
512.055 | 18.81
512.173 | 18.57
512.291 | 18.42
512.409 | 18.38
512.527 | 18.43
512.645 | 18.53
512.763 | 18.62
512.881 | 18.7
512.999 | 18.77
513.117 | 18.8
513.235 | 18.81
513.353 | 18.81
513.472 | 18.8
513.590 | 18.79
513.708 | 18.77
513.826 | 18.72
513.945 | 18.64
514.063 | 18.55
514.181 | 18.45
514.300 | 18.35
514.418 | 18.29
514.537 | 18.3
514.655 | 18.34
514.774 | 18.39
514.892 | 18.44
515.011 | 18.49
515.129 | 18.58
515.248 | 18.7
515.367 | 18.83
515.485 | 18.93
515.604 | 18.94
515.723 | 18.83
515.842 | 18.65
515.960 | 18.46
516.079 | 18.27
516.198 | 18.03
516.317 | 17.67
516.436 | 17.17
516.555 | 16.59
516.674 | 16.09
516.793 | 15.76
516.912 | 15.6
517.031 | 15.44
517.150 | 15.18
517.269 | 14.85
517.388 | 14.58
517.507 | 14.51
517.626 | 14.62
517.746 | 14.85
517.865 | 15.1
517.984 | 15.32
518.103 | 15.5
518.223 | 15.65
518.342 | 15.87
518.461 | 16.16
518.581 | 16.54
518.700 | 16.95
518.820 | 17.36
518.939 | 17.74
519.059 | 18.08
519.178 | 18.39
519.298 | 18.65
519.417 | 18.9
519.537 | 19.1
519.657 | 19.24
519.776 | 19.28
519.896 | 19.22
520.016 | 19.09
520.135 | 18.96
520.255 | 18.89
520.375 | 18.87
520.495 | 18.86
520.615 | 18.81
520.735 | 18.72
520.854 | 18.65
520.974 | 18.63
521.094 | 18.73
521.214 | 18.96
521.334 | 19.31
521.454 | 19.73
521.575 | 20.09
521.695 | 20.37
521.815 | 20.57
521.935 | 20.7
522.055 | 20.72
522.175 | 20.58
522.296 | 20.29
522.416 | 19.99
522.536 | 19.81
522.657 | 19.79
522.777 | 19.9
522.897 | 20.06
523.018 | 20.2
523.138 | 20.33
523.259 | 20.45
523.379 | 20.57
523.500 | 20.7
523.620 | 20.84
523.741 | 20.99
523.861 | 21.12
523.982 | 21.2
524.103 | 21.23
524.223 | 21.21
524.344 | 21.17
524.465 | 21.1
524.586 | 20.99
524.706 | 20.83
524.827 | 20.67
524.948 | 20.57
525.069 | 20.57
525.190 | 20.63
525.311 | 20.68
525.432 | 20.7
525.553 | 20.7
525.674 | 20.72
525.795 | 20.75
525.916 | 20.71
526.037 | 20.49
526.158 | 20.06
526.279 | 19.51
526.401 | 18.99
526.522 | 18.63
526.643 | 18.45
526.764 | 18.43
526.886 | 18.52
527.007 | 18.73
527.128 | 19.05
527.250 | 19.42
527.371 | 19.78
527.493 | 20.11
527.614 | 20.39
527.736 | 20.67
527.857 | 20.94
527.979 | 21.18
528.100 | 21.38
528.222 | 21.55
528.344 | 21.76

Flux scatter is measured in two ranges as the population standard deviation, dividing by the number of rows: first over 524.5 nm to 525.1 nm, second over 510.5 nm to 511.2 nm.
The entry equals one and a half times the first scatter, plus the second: 0.4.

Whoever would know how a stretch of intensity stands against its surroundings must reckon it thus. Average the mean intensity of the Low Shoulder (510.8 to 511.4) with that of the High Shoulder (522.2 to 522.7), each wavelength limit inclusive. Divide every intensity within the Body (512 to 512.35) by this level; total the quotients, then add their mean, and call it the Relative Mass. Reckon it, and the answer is 3.8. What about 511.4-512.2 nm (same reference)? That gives 7.8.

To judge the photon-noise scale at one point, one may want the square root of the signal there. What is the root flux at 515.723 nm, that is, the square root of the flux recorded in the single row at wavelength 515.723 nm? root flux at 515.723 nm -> 4.34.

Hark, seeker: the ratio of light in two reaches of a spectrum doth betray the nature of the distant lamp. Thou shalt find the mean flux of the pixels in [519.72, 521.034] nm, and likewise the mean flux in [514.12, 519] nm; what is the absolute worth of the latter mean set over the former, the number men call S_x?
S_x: 0.901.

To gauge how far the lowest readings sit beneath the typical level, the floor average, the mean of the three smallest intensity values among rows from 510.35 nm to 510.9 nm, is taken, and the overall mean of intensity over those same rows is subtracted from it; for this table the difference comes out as -0.05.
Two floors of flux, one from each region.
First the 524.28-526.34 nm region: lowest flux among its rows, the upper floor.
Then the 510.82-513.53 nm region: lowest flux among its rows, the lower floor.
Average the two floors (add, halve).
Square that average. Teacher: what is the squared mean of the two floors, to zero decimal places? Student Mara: 359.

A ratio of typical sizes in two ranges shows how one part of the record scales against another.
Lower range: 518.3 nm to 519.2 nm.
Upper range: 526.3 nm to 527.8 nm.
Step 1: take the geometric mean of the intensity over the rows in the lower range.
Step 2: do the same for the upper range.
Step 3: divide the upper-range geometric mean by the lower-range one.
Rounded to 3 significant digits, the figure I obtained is 1.12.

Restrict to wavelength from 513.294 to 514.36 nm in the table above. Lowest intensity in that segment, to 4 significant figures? 18.35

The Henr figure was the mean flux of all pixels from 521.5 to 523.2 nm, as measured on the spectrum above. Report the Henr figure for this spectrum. 20.2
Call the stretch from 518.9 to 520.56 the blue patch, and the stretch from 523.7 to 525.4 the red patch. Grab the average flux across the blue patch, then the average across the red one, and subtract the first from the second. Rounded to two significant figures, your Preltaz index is 2.1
